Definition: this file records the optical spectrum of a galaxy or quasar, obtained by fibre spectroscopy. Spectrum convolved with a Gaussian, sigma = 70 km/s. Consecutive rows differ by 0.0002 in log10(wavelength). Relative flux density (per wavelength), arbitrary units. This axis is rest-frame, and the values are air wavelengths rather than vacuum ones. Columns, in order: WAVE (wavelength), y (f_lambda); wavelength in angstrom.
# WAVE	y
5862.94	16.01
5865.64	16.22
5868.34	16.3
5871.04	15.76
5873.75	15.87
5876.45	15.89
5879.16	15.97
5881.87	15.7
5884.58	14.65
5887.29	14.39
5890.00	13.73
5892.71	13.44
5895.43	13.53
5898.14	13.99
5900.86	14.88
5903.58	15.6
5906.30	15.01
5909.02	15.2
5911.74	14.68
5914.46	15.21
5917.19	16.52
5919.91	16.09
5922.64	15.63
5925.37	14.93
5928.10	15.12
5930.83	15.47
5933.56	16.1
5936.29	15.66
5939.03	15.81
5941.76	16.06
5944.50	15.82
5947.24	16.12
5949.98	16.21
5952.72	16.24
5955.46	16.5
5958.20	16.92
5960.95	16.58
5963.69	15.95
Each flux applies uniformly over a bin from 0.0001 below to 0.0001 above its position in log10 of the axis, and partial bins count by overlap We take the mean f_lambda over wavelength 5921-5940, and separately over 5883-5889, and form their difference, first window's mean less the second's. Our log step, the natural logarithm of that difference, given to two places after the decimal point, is 0.01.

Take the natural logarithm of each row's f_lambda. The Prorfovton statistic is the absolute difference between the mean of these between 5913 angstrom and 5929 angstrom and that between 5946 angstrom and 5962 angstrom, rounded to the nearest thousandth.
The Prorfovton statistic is 0.053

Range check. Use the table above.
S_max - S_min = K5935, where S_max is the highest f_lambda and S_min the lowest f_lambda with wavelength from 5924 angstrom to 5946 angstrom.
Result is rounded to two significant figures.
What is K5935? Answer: 1.2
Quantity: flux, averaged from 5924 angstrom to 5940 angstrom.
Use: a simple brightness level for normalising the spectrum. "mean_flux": 15.5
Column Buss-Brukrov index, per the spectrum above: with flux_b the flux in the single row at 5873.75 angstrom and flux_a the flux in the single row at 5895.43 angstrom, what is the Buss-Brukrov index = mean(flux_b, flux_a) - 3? 11.7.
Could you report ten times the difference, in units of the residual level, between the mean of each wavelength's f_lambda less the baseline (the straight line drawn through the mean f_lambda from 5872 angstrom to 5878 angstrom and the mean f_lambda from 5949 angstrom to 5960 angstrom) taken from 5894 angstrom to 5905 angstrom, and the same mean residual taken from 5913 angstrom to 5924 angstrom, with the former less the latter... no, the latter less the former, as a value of 12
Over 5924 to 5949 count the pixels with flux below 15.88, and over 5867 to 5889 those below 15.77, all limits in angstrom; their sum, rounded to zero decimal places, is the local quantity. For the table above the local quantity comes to 10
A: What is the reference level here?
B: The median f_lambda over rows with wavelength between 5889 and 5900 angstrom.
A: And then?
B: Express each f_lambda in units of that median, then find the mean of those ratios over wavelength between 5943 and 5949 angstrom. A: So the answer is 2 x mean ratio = 2.34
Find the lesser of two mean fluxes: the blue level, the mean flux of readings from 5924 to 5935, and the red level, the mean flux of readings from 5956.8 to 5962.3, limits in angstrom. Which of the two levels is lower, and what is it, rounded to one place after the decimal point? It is 15.4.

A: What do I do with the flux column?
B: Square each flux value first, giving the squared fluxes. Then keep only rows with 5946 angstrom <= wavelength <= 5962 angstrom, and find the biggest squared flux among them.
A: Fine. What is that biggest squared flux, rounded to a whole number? 286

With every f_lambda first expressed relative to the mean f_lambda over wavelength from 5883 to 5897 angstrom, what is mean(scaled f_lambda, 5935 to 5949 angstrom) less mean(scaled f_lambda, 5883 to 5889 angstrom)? 0.10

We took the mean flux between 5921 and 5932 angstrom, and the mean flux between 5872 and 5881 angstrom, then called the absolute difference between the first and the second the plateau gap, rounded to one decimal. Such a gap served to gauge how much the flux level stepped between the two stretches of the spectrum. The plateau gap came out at 0.6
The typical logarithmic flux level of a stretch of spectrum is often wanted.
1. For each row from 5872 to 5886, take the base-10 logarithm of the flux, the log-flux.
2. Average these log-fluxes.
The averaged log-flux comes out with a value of 1.19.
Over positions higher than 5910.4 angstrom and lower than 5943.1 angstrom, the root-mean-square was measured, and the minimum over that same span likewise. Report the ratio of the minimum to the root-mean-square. 0.94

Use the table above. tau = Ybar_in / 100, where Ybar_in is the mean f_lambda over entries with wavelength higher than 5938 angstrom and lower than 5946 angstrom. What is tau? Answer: 0.159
